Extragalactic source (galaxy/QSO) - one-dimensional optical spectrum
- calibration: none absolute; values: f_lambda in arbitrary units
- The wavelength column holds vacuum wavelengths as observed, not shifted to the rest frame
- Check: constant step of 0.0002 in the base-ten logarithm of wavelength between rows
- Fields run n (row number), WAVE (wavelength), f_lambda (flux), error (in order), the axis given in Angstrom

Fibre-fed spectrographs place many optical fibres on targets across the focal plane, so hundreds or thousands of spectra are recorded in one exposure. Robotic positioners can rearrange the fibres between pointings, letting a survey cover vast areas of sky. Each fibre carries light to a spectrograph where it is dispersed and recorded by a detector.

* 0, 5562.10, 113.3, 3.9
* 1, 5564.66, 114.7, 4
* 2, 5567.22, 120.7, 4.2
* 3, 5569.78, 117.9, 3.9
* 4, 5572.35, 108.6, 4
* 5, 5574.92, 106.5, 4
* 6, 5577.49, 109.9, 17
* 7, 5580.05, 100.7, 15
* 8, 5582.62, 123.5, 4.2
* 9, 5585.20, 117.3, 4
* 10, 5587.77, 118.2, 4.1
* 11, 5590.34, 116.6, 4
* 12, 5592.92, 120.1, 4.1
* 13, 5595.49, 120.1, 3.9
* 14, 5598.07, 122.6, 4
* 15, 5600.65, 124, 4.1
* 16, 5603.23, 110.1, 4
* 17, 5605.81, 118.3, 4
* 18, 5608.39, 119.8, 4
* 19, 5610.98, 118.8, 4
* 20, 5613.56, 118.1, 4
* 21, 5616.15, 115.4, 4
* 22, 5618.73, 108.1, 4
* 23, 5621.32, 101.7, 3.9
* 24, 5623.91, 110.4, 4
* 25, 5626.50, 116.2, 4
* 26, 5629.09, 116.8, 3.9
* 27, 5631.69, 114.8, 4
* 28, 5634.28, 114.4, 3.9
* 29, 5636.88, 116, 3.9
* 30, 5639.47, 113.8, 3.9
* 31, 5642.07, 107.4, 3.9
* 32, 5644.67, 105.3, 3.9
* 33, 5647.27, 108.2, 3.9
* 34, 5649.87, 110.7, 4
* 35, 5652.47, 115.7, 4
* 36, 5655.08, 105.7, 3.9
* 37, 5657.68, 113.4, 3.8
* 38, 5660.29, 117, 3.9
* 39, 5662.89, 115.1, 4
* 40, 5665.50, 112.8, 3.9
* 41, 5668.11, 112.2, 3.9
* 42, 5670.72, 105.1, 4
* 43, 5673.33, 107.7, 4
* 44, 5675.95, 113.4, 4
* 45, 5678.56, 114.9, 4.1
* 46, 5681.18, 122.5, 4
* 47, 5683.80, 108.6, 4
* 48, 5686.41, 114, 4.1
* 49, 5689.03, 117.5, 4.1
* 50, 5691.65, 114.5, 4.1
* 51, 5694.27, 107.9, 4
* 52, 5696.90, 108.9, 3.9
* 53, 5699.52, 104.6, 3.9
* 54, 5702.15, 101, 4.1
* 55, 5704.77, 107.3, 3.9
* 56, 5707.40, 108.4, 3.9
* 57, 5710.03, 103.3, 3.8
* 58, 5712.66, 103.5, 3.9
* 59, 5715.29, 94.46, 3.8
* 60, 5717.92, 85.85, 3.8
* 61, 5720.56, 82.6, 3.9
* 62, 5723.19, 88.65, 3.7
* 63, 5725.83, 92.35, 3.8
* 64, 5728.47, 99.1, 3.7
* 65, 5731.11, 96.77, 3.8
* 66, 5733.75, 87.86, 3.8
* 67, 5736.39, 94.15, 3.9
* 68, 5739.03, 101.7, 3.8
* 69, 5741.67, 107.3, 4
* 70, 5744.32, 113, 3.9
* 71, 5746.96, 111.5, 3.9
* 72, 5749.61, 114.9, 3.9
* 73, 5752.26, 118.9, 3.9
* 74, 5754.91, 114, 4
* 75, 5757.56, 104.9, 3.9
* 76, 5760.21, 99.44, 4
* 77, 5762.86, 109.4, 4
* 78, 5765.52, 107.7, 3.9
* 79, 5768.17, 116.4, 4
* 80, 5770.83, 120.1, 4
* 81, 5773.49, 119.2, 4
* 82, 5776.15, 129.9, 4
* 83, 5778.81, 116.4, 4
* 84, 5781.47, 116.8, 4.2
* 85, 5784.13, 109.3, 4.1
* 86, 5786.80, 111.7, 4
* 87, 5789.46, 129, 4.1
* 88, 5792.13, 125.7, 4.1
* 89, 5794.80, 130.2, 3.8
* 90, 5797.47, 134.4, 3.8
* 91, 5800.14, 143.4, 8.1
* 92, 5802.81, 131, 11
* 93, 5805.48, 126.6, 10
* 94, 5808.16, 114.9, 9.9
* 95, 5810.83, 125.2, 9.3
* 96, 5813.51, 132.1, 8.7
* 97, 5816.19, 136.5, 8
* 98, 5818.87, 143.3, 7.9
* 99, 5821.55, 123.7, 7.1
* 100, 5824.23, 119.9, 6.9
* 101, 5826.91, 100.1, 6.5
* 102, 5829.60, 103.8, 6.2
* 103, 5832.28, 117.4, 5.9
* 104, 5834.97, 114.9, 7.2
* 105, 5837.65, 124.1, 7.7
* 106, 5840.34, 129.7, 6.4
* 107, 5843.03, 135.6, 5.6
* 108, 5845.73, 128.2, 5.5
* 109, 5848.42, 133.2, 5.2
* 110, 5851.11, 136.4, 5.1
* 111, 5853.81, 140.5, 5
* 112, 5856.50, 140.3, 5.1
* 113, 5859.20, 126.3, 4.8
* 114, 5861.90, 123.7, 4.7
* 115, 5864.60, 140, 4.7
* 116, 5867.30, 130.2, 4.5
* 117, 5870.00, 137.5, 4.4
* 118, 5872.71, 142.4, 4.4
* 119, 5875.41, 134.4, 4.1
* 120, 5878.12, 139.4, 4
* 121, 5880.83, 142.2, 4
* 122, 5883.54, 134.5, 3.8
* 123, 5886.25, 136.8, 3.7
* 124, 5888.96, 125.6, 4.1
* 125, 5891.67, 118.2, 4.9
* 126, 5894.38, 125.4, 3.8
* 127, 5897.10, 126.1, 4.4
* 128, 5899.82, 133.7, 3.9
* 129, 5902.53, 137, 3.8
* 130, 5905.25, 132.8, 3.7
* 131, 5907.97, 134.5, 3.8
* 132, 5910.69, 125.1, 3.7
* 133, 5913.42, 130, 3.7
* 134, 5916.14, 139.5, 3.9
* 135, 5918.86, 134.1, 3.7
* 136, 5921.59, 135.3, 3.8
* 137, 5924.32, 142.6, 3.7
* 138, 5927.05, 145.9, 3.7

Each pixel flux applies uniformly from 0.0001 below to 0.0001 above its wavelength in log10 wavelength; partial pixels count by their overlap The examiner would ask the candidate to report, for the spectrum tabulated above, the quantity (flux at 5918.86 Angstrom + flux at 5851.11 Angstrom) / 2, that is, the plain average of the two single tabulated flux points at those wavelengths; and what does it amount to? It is 135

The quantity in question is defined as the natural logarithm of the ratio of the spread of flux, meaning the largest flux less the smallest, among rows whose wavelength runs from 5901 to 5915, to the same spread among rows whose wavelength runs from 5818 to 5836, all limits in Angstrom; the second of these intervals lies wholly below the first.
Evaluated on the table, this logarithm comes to -1.3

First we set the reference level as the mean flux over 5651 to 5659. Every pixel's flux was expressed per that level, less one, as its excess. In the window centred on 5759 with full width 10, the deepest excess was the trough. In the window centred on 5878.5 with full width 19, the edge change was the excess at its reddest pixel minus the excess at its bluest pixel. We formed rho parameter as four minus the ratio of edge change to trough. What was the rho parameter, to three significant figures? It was 3.94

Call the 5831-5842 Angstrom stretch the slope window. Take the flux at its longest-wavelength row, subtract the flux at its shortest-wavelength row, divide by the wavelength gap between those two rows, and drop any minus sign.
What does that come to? 1.5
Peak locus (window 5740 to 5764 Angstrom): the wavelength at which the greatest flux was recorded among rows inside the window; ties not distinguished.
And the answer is 5752.26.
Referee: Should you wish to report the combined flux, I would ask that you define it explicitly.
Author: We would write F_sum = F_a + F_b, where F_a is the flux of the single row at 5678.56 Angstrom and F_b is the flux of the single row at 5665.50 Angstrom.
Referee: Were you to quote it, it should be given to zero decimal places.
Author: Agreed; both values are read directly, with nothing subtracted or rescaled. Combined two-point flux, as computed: 228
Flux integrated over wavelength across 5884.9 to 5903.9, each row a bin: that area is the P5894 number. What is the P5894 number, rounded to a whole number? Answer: 2451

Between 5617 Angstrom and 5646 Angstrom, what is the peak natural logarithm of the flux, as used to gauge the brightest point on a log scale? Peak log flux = 4.76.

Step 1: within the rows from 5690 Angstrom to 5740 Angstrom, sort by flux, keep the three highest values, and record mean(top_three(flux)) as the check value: 111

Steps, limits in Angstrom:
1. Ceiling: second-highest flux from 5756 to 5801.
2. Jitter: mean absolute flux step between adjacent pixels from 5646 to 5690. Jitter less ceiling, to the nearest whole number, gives -129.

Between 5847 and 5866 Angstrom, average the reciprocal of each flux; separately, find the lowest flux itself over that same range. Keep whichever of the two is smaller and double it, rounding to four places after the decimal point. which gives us 0.0149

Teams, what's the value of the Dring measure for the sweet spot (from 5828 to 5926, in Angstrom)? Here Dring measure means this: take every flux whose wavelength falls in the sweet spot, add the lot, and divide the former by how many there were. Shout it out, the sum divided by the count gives 131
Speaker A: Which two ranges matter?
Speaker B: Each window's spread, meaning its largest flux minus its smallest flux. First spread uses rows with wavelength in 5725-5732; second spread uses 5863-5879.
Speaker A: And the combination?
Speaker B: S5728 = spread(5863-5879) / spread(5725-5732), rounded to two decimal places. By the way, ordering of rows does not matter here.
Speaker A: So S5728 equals 1.81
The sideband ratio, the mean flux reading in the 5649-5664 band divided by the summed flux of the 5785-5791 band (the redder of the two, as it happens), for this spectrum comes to 0.5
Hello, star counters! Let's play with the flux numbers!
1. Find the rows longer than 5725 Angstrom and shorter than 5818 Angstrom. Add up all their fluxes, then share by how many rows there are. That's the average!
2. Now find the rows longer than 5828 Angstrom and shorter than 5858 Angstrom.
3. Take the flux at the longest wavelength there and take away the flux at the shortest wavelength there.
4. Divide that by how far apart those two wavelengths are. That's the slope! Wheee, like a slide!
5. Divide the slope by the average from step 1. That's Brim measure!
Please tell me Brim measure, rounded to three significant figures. 0.0117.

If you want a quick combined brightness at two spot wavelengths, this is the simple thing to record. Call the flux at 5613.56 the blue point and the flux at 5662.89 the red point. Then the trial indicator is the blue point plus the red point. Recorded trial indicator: 233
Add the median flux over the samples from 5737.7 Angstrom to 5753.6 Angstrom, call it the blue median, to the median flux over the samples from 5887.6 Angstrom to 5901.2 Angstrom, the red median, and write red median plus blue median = 238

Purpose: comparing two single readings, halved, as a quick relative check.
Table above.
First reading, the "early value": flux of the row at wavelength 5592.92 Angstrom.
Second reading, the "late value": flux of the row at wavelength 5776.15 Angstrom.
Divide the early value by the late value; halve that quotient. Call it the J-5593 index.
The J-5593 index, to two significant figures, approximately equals 0.46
